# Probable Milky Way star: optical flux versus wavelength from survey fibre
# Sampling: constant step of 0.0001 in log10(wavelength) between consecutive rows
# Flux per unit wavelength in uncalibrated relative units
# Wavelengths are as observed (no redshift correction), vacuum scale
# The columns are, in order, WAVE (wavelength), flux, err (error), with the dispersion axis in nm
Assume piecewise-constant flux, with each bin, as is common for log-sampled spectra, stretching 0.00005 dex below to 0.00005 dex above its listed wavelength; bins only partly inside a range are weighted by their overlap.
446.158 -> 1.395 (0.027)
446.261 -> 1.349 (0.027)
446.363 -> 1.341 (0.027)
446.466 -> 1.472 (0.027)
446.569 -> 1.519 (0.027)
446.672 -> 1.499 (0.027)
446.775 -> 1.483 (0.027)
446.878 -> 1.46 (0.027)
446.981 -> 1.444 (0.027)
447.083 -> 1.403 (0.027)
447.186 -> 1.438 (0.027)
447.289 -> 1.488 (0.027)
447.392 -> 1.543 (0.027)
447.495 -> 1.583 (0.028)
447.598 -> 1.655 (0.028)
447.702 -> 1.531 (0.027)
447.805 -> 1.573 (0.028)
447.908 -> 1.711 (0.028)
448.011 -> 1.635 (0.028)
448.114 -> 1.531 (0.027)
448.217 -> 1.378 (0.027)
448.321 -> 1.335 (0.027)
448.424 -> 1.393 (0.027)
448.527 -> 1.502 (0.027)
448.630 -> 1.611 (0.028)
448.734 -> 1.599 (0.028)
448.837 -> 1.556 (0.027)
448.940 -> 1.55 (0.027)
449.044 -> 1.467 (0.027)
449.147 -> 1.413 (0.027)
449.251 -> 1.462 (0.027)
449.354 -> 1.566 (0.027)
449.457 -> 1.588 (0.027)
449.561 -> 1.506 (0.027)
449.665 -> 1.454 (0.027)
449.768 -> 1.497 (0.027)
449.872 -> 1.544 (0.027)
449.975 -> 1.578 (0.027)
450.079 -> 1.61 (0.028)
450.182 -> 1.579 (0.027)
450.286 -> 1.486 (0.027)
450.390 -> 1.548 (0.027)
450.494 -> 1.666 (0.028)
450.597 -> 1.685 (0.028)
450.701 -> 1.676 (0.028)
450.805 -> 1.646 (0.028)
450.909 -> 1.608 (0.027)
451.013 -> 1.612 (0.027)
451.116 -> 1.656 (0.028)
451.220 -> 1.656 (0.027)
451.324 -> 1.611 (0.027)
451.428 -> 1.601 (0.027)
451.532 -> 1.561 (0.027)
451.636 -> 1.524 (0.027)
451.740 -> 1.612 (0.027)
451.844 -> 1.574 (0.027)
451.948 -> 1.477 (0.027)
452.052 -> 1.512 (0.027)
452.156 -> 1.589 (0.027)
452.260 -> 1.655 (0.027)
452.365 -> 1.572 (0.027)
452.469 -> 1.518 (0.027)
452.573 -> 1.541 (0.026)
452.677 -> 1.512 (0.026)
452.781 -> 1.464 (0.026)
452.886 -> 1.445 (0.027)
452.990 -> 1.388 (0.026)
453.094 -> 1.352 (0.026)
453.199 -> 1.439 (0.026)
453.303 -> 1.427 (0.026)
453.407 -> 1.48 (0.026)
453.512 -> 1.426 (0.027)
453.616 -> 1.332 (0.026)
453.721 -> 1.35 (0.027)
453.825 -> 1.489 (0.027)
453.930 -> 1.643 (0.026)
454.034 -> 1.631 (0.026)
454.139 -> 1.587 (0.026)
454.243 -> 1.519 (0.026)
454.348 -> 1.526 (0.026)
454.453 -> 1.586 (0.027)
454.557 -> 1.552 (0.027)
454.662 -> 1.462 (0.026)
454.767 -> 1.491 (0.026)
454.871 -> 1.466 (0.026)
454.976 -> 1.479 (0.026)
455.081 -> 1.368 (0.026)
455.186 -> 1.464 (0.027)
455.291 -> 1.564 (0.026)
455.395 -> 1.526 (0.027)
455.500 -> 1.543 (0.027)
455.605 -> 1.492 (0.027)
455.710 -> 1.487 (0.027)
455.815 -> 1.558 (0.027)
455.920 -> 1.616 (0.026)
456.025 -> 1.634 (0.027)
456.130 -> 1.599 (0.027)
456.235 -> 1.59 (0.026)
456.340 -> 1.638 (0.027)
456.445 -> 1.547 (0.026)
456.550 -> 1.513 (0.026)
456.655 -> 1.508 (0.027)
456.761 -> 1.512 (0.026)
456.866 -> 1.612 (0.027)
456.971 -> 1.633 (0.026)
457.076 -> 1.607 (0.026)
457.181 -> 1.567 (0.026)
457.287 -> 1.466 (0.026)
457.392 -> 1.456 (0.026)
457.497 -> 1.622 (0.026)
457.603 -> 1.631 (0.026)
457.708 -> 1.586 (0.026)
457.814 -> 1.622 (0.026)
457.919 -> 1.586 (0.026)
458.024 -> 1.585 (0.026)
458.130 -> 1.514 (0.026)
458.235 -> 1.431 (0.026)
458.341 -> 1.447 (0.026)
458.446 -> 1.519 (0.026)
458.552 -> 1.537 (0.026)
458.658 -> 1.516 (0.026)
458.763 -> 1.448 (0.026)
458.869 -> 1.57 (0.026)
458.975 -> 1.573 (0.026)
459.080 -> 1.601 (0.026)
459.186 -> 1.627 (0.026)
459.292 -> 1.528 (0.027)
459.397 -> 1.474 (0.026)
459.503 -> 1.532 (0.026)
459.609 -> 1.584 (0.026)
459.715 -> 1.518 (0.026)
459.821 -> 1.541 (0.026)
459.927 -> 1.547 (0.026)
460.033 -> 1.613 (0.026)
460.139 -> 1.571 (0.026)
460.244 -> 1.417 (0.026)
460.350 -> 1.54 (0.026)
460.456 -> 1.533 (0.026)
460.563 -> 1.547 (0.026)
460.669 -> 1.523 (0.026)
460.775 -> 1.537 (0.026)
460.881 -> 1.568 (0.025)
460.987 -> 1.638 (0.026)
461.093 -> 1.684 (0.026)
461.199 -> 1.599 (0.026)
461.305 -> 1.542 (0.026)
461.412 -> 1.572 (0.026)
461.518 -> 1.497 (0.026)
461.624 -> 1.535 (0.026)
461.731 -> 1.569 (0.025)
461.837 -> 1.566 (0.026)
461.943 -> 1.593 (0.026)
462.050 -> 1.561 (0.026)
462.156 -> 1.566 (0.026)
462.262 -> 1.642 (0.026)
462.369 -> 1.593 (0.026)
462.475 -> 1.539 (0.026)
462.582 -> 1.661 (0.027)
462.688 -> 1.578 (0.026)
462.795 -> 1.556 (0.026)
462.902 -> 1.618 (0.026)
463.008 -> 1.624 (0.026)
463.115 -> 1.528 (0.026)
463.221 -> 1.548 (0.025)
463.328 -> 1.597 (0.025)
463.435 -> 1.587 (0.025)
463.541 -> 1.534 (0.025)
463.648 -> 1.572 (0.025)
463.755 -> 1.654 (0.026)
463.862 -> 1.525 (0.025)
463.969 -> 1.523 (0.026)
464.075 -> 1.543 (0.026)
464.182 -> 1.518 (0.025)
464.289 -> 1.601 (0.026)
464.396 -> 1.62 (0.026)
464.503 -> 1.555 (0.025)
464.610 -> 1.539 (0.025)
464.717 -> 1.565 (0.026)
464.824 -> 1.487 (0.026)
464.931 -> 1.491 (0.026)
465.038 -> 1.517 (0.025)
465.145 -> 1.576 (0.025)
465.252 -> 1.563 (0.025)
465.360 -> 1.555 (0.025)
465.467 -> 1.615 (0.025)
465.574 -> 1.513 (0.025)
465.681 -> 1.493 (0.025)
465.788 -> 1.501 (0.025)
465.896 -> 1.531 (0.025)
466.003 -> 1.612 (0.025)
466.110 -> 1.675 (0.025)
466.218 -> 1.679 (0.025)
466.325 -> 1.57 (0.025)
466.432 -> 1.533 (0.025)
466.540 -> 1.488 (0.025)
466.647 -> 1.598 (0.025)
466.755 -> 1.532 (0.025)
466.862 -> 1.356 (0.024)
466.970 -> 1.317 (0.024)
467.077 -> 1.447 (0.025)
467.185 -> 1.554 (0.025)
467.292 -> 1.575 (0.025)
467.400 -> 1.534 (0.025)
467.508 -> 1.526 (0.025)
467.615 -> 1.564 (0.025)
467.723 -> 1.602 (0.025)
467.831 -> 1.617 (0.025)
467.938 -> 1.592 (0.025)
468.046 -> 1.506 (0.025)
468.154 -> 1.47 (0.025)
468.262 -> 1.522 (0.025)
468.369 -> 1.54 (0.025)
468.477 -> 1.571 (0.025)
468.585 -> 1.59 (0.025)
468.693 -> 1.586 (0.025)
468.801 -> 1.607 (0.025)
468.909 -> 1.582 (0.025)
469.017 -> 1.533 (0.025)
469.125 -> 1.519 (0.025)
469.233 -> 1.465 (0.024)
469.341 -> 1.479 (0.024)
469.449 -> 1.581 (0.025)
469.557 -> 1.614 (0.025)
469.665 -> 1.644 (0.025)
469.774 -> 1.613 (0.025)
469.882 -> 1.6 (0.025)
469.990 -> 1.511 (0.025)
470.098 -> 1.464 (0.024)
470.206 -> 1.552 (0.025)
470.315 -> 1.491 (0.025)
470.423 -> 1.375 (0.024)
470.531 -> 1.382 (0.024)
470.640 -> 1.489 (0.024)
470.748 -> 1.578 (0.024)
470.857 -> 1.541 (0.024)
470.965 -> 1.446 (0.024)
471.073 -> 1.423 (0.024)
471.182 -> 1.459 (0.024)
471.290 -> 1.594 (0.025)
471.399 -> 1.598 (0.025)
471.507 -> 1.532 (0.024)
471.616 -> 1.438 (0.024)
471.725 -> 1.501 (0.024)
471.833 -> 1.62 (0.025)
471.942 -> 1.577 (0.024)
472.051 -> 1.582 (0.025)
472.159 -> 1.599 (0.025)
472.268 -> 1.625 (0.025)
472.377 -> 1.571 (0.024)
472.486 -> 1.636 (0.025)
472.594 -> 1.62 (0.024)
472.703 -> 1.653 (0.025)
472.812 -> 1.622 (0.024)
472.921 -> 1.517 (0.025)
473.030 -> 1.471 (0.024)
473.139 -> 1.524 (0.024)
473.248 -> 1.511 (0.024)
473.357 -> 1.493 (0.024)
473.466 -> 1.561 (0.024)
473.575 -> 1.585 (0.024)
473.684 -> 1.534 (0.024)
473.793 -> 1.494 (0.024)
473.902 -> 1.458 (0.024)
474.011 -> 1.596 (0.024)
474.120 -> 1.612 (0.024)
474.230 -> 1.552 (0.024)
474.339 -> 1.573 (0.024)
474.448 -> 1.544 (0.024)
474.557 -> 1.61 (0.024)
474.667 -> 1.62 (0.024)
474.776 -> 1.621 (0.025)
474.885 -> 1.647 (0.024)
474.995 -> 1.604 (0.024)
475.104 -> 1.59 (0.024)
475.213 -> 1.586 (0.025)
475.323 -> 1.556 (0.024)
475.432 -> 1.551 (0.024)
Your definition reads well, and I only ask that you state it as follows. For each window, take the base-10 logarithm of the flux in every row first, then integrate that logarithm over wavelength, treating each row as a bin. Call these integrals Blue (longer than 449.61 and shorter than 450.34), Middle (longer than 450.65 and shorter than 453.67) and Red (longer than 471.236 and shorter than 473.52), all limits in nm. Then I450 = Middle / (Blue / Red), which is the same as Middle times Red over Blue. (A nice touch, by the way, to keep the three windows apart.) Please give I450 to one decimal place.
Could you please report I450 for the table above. 1.8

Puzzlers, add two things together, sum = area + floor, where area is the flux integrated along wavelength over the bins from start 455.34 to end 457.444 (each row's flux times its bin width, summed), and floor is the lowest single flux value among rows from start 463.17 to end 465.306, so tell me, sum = 4.76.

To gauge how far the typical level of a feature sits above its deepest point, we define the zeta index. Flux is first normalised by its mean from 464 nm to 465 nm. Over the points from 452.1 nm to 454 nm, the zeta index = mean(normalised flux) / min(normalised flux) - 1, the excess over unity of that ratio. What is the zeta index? 0.11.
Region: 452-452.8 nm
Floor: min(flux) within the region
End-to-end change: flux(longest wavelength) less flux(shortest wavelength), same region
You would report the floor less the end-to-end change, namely 1.51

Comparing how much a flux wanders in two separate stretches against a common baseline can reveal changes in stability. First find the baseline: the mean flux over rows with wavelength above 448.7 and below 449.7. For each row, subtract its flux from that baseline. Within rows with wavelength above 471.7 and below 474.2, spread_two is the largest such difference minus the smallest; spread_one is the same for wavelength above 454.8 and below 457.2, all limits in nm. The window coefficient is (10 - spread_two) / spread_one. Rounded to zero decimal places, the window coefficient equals 36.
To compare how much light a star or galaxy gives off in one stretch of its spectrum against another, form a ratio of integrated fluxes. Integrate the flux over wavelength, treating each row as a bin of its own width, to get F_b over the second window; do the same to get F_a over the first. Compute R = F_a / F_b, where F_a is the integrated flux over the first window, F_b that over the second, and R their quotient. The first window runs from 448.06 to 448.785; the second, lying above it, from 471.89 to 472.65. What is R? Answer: 0.88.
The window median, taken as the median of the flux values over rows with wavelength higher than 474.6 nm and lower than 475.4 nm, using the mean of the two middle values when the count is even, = 1.60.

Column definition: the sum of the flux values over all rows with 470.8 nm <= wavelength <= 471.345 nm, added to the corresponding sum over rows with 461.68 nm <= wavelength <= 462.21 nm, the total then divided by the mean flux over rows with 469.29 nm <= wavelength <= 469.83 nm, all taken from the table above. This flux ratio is 9.7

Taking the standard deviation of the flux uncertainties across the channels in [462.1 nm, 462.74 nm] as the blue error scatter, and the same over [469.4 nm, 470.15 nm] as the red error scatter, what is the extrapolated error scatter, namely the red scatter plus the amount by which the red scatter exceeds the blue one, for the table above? 0.0003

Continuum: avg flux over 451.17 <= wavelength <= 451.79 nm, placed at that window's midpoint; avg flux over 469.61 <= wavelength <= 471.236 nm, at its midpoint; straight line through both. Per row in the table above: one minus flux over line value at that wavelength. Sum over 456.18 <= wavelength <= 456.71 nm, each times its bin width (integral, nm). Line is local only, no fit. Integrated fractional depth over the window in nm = 0.004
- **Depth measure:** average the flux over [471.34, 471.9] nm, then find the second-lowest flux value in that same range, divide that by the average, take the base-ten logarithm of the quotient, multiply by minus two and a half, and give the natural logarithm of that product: -3.64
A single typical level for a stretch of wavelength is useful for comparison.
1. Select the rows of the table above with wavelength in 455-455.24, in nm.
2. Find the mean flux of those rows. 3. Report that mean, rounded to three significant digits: 1.42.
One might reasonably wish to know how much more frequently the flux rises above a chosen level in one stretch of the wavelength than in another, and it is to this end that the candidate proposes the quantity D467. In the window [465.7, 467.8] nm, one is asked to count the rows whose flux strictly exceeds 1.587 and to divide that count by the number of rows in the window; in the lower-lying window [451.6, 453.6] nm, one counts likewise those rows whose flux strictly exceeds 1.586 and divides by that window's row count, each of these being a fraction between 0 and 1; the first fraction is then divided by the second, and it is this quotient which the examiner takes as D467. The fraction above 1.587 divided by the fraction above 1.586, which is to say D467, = 1.67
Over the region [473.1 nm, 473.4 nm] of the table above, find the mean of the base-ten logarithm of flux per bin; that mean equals 0.179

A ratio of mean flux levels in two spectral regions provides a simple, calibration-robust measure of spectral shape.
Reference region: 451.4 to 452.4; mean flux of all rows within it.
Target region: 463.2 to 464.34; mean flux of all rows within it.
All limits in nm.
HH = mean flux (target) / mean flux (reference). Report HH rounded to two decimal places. 1.00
